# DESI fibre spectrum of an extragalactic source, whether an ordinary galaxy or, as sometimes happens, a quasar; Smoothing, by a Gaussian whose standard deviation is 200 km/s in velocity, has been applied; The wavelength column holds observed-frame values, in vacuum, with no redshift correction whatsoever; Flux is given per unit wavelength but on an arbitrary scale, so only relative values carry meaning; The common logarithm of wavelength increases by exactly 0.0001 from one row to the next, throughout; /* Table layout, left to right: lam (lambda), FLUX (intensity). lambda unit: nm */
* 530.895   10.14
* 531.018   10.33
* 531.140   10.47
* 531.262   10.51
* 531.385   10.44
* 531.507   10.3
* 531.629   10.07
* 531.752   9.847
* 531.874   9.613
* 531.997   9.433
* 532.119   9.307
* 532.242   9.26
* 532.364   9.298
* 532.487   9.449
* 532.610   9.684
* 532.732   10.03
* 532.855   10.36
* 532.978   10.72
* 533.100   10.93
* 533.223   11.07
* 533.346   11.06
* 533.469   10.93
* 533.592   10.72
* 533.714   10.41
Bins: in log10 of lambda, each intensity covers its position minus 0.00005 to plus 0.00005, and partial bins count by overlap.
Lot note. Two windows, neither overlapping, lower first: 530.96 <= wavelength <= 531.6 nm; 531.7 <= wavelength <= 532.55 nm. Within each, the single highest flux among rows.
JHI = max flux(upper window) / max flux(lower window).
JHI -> 0.94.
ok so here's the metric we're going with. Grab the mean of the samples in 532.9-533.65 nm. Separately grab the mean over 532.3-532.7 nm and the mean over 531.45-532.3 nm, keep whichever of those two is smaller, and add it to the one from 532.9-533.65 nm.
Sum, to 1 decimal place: 20.4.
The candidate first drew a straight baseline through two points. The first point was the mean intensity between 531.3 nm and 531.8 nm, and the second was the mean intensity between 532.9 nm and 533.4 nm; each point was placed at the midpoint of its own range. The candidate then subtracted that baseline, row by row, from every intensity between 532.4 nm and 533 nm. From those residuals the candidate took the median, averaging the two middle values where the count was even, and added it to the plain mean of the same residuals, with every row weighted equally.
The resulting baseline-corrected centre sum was -1.4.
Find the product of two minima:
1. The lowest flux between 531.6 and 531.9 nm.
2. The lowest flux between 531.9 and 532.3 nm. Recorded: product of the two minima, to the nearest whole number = 89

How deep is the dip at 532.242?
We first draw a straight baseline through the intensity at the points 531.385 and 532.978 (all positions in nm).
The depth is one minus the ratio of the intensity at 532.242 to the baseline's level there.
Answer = 0.13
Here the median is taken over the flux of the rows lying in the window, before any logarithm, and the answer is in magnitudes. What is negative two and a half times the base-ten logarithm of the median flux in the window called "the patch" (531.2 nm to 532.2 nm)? -2.50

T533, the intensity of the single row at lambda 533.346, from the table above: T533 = 11.06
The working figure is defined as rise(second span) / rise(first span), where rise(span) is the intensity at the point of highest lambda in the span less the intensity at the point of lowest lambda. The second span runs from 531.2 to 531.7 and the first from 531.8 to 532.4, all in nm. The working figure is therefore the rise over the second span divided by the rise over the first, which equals 1.4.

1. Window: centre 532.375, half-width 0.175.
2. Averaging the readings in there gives 9.3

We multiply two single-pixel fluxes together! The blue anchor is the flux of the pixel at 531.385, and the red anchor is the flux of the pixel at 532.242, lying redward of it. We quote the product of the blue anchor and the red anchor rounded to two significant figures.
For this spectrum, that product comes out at 97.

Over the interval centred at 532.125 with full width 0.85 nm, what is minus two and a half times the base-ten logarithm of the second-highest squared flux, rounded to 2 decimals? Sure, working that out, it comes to -4.91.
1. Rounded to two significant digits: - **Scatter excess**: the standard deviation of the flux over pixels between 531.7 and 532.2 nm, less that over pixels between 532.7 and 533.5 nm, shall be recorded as -0.16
